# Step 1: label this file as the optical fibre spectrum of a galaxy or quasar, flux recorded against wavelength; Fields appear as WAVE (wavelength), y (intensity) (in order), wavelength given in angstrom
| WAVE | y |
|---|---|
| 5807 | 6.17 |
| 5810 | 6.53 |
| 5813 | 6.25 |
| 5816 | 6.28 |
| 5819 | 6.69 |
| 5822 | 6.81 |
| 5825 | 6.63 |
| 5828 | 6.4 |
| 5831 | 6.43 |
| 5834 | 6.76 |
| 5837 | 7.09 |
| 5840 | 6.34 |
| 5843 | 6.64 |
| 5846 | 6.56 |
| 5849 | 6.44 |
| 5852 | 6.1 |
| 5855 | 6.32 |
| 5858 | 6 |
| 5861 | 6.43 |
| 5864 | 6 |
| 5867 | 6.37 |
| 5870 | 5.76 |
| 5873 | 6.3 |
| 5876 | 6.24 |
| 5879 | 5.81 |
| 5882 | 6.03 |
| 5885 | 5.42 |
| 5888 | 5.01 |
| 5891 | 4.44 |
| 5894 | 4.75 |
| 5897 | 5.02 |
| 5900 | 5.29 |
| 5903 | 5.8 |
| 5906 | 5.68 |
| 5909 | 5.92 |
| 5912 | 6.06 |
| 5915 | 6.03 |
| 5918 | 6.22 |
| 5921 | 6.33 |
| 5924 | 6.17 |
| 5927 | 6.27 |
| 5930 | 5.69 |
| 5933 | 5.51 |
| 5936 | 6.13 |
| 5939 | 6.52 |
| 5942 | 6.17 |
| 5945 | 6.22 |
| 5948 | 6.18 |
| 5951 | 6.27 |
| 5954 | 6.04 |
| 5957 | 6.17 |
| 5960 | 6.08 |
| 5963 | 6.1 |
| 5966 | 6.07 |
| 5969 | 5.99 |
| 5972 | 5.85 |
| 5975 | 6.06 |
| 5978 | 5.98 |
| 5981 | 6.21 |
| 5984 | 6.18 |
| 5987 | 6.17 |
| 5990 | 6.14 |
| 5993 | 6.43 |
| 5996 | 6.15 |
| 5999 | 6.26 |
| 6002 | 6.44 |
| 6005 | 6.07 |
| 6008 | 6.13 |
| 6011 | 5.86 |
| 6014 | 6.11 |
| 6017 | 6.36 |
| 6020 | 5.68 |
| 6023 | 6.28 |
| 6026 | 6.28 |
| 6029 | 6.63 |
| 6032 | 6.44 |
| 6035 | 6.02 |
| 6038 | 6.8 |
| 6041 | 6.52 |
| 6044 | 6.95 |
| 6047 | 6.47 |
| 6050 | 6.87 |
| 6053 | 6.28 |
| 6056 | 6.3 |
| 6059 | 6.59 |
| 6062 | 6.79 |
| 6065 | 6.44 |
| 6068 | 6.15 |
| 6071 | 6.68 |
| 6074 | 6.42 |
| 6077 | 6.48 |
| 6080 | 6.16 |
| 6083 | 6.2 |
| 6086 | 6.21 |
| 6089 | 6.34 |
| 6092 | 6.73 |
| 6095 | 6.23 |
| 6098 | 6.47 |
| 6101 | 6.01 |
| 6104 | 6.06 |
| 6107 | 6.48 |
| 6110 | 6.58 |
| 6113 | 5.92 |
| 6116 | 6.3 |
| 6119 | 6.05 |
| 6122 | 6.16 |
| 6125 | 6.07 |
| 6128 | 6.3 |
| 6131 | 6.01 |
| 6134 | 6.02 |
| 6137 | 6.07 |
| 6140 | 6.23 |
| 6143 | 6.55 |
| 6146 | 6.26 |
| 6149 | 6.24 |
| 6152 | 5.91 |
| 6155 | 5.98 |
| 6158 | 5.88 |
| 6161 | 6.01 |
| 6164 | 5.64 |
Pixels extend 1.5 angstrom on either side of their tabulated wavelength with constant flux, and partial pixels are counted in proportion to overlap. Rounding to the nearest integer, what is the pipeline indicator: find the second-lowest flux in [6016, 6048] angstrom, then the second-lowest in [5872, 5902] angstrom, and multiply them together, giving 29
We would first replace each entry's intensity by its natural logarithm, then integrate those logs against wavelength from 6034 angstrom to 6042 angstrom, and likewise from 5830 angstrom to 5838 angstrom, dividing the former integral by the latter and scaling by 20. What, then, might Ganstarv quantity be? 19.5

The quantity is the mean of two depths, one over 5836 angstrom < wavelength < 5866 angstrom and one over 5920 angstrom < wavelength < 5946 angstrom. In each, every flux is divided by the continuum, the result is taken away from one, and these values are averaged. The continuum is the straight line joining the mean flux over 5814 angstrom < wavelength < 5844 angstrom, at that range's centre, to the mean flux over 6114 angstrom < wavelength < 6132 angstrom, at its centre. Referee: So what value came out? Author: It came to 0.040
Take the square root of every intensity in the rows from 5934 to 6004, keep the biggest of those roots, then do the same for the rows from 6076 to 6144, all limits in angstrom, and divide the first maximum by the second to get 0.98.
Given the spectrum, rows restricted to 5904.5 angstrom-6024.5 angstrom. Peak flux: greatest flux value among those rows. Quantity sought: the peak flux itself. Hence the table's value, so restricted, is 6.52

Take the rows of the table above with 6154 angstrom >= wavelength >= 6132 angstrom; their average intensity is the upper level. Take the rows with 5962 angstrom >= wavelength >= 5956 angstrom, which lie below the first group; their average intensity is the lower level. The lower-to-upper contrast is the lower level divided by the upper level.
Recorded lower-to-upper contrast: 0.99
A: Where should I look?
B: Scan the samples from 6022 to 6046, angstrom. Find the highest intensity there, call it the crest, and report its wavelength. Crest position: 6044 angstrom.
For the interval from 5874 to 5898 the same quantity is 5876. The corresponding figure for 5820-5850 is 5837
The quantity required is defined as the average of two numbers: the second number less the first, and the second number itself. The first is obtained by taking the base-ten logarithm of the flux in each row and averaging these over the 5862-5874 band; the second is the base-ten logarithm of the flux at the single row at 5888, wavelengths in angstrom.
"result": 0.307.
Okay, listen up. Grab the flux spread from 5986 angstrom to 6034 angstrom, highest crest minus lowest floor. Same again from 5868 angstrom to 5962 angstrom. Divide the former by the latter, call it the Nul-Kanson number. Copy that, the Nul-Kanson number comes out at 0.46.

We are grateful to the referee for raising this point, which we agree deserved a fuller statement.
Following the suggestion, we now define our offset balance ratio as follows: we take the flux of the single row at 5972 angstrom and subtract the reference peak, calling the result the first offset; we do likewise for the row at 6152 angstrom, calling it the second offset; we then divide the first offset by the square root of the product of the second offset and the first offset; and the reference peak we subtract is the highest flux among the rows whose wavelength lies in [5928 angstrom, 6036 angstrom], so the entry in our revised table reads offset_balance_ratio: -1.0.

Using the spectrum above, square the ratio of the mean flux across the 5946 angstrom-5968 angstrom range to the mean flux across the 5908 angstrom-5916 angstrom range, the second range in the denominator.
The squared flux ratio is 1.04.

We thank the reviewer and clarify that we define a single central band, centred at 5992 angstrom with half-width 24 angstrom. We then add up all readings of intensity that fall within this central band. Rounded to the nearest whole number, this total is 98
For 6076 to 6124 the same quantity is 100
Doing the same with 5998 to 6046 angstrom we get 101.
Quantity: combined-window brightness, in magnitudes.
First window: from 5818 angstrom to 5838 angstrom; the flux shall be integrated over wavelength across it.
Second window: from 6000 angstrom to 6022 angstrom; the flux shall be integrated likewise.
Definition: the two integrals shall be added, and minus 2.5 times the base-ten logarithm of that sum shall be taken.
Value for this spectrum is -6.07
